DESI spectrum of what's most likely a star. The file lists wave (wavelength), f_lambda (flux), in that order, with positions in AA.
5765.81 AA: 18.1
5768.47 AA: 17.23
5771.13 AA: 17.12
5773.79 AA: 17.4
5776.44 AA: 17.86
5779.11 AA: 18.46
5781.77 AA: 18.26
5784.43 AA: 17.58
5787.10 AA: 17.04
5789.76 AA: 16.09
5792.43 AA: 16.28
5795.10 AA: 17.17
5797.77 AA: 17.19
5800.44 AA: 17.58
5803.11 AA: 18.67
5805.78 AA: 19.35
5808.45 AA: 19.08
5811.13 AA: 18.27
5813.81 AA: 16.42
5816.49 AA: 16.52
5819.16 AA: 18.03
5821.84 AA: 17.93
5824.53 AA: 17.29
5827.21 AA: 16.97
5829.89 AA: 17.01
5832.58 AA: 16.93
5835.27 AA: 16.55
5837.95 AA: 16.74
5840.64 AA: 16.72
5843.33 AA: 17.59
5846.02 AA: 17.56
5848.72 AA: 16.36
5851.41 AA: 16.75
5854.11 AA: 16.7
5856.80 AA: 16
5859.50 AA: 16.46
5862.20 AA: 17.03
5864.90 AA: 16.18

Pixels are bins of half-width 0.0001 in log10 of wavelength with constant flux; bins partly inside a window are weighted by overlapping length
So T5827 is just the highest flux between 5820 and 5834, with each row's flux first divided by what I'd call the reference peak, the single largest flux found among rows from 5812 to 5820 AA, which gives 0.99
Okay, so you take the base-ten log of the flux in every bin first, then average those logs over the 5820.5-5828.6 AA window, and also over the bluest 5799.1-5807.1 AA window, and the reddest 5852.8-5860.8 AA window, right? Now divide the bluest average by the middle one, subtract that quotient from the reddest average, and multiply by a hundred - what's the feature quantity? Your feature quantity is 19.2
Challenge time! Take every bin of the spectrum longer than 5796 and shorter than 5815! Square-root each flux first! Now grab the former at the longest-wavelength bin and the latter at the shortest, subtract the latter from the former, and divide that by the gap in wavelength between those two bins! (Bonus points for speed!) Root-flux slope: -0.0059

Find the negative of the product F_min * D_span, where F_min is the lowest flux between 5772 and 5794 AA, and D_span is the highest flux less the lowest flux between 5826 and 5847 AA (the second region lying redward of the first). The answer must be -17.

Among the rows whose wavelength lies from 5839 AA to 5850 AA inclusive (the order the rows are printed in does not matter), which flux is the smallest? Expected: 16.36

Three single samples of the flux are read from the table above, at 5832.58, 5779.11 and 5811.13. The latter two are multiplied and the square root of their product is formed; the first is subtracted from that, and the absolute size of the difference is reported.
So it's 1.4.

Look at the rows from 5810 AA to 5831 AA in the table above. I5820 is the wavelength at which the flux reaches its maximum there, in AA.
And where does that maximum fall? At 5811.13 AA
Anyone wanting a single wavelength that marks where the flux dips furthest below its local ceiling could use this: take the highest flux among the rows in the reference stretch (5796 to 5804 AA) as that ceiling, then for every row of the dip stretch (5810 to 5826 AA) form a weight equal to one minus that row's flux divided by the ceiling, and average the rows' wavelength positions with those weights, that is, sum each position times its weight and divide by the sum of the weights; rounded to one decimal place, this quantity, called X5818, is 5817.6 AA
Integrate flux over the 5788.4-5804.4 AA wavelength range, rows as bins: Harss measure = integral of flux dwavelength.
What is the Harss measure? 275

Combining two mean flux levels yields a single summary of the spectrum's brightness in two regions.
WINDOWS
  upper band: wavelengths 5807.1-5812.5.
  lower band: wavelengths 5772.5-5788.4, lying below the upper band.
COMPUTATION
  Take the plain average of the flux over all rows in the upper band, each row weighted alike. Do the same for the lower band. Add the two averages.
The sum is 36.4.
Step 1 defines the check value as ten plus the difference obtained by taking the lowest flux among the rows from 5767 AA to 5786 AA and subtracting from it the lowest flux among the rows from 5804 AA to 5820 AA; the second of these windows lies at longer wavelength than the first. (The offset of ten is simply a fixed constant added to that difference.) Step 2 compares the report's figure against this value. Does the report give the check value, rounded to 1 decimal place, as 10.7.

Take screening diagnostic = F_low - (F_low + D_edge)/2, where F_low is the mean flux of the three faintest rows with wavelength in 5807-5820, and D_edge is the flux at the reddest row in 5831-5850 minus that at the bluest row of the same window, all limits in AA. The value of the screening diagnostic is 8.8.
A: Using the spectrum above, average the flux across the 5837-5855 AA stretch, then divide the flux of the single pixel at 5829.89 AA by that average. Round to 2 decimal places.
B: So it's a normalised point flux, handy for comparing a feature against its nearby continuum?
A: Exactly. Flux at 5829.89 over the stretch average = 1.01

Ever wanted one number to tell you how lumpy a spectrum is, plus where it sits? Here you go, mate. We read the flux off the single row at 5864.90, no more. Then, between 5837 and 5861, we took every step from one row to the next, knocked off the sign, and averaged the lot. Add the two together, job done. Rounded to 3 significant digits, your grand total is 16.6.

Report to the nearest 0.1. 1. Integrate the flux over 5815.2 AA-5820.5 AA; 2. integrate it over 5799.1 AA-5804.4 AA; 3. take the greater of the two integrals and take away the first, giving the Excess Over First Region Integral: 4.3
